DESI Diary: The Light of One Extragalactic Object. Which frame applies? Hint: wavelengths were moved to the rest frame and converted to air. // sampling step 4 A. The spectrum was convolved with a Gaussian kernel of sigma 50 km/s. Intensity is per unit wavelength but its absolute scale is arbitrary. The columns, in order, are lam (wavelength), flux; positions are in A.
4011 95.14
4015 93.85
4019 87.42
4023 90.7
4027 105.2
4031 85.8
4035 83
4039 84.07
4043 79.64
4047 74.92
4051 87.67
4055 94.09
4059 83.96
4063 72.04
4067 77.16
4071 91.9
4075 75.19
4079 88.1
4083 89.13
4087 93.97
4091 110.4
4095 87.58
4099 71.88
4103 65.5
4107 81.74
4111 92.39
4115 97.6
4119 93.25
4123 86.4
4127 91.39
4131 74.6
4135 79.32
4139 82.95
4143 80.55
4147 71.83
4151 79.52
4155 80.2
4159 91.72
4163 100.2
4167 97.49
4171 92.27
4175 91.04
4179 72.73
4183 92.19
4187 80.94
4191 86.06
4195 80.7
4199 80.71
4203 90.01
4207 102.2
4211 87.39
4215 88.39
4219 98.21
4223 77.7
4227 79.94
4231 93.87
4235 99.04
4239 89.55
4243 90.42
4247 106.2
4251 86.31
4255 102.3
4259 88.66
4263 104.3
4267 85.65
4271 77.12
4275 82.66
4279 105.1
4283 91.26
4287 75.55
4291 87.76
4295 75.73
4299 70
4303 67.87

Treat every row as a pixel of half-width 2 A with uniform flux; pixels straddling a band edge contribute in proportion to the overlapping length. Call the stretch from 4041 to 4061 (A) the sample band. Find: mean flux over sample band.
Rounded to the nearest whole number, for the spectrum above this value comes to 84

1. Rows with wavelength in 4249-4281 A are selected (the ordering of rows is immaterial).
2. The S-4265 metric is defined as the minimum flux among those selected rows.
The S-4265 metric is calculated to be 77.12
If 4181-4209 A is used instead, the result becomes 80.7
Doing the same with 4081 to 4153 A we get 65.5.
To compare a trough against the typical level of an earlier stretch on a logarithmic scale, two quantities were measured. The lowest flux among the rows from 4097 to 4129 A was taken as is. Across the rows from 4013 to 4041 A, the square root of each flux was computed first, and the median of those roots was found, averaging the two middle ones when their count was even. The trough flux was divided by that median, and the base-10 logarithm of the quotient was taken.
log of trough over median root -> 0.845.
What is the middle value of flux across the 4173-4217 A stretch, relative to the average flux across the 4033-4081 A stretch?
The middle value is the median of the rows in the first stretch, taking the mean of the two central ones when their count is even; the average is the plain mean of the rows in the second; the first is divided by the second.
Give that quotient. 1.057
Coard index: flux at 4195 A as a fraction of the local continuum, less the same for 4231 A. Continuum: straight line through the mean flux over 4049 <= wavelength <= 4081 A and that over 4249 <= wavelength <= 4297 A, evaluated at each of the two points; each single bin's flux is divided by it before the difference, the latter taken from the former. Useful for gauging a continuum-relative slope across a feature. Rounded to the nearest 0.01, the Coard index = -0.14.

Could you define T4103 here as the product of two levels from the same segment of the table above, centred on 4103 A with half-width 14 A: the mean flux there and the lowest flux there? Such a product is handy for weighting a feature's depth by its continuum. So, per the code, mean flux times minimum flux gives 5681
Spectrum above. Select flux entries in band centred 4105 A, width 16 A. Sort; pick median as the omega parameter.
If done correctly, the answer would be 77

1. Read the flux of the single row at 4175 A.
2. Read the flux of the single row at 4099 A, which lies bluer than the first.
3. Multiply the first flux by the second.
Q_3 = 6544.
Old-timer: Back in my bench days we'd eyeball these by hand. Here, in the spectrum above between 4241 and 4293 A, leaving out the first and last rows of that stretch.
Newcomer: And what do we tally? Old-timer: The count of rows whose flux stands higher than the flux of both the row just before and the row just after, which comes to 4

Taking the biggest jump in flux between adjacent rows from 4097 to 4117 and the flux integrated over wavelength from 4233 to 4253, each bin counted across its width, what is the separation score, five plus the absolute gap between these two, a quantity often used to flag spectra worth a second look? 1875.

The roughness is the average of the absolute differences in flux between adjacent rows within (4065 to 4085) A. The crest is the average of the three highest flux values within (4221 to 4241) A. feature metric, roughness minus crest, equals -82.8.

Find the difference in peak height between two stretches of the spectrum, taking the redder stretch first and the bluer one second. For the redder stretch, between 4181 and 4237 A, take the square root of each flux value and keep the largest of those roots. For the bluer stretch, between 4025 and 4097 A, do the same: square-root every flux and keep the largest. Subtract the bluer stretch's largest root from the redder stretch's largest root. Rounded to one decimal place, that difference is -0.4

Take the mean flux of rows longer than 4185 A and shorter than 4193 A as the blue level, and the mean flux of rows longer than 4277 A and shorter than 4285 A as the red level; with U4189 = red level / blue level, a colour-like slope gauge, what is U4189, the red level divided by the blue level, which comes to 1.18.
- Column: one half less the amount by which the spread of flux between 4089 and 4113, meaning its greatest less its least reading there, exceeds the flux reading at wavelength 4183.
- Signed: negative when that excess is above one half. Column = 47.8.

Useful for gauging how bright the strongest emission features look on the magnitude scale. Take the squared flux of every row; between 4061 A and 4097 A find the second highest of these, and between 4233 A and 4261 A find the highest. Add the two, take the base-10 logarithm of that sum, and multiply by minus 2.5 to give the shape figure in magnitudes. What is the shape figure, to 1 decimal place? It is -10.8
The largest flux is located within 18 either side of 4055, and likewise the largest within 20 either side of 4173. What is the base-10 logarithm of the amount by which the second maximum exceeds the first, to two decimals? 0.79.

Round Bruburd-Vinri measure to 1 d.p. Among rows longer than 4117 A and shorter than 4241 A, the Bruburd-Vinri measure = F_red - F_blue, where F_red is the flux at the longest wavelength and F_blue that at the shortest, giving -3.7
